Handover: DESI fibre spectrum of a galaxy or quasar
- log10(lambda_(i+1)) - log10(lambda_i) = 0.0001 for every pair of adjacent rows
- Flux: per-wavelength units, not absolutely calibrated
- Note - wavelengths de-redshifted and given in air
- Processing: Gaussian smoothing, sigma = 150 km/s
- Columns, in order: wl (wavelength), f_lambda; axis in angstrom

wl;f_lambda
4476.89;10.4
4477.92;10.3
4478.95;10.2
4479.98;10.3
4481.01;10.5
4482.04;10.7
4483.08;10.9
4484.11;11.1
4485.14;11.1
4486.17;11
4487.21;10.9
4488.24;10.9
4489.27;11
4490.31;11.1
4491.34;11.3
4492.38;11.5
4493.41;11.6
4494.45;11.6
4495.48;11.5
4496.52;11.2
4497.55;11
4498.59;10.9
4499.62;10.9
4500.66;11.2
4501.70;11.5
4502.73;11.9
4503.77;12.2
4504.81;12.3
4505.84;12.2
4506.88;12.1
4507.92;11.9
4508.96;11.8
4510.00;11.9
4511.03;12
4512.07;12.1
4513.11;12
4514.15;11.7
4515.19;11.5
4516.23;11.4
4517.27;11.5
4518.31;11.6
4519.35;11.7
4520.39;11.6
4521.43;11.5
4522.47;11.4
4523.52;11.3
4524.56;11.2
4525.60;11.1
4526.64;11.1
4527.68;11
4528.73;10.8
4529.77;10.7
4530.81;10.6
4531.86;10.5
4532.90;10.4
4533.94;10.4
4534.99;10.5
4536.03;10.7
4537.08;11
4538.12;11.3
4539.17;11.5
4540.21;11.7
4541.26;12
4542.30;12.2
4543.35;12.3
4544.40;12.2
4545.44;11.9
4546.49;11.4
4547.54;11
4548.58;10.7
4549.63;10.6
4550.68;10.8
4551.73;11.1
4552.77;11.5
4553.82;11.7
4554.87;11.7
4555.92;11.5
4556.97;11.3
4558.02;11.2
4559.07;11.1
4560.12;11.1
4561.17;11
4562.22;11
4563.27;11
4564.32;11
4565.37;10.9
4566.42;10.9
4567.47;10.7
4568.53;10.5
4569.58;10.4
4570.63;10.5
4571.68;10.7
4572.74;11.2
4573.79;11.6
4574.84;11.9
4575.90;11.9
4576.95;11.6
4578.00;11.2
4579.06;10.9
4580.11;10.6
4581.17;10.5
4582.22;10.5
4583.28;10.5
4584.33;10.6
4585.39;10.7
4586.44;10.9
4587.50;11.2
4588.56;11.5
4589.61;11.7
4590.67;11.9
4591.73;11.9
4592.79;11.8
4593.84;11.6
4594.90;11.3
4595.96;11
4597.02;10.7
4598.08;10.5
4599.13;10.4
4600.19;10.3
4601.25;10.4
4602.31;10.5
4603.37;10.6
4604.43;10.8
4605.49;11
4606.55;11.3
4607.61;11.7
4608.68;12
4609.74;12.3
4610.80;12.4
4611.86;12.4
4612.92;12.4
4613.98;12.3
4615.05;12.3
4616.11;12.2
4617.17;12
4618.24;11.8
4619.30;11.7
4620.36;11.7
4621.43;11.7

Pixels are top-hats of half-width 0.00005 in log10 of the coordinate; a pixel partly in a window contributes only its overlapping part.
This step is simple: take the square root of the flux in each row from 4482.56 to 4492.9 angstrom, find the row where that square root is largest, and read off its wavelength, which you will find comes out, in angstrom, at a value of 4492.38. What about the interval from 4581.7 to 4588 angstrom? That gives 4587.50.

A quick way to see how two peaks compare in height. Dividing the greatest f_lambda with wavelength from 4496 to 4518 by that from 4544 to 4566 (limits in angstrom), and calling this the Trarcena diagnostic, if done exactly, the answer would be 1.01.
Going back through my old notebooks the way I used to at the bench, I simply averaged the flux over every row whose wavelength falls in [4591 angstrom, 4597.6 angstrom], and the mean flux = 11.4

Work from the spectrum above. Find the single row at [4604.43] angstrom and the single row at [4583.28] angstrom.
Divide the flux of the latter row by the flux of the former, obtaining 0.97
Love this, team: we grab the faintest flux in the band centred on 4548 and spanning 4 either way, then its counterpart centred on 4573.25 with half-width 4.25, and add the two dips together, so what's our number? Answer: 21.0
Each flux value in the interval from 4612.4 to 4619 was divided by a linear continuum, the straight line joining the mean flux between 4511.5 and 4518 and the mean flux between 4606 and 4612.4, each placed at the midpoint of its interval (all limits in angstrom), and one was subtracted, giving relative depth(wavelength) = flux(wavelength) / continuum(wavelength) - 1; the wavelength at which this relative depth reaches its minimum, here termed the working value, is 4618.24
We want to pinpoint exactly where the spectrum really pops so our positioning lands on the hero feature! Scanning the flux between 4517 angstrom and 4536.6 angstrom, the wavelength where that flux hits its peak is 4519.35 angstrom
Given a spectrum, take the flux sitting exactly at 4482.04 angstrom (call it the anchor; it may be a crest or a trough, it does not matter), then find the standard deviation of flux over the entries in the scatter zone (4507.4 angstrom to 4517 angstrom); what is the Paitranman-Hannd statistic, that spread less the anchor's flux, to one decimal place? -10.5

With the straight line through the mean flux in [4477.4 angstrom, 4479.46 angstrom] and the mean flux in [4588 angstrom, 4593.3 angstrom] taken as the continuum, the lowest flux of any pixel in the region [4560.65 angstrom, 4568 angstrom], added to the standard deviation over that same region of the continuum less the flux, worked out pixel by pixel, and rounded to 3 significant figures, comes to 10.8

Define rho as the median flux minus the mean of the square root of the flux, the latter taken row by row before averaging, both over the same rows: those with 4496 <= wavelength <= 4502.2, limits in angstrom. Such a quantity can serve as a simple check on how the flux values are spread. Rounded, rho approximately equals 7.8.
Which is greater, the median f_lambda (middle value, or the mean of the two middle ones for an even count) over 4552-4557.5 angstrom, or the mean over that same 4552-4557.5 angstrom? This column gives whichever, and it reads 11.5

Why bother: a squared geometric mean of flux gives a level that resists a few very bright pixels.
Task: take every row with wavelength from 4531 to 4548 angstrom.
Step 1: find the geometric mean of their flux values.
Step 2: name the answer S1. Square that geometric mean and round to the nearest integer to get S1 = 128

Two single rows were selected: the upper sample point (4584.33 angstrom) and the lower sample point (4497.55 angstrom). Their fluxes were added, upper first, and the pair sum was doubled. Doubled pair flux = 43.2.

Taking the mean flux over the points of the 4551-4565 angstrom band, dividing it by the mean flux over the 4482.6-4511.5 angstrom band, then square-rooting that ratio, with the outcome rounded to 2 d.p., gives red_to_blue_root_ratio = 0.99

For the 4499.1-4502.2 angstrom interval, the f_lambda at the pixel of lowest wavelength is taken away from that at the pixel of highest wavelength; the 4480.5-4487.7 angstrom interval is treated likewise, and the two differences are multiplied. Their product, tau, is 0.2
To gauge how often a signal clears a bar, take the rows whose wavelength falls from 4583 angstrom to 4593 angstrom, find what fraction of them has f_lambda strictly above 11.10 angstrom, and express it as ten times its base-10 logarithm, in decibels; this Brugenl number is -2.2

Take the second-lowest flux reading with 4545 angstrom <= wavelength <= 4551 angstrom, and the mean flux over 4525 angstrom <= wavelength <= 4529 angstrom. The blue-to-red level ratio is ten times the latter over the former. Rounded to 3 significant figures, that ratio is 10.3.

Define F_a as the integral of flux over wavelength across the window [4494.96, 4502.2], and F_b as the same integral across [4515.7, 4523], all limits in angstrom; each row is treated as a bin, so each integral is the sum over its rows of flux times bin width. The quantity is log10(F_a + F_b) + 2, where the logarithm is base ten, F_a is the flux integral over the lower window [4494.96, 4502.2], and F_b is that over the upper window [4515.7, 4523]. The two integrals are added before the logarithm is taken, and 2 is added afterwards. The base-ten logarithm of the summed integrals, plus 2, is 4.22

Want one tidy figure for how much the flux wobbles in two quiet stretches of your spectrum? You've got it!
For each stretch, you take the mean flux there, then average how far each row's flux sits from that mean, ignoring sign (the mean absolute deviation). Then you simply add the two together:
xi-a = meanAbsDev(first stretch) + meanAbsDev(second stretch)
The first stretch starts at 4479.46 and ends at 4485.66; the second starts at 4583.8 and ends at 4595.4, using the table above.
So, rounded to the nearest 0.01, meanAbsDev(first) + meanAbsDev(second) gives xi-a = 0.66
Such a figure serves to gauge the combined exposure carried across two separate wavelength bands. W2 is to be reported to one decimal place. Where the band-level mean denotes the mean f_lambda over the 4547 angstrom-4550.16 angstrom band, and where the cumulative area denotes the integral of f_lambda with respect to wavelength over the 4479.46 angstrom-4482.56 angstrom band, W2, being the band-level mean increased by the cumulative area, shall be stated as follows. 43.3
